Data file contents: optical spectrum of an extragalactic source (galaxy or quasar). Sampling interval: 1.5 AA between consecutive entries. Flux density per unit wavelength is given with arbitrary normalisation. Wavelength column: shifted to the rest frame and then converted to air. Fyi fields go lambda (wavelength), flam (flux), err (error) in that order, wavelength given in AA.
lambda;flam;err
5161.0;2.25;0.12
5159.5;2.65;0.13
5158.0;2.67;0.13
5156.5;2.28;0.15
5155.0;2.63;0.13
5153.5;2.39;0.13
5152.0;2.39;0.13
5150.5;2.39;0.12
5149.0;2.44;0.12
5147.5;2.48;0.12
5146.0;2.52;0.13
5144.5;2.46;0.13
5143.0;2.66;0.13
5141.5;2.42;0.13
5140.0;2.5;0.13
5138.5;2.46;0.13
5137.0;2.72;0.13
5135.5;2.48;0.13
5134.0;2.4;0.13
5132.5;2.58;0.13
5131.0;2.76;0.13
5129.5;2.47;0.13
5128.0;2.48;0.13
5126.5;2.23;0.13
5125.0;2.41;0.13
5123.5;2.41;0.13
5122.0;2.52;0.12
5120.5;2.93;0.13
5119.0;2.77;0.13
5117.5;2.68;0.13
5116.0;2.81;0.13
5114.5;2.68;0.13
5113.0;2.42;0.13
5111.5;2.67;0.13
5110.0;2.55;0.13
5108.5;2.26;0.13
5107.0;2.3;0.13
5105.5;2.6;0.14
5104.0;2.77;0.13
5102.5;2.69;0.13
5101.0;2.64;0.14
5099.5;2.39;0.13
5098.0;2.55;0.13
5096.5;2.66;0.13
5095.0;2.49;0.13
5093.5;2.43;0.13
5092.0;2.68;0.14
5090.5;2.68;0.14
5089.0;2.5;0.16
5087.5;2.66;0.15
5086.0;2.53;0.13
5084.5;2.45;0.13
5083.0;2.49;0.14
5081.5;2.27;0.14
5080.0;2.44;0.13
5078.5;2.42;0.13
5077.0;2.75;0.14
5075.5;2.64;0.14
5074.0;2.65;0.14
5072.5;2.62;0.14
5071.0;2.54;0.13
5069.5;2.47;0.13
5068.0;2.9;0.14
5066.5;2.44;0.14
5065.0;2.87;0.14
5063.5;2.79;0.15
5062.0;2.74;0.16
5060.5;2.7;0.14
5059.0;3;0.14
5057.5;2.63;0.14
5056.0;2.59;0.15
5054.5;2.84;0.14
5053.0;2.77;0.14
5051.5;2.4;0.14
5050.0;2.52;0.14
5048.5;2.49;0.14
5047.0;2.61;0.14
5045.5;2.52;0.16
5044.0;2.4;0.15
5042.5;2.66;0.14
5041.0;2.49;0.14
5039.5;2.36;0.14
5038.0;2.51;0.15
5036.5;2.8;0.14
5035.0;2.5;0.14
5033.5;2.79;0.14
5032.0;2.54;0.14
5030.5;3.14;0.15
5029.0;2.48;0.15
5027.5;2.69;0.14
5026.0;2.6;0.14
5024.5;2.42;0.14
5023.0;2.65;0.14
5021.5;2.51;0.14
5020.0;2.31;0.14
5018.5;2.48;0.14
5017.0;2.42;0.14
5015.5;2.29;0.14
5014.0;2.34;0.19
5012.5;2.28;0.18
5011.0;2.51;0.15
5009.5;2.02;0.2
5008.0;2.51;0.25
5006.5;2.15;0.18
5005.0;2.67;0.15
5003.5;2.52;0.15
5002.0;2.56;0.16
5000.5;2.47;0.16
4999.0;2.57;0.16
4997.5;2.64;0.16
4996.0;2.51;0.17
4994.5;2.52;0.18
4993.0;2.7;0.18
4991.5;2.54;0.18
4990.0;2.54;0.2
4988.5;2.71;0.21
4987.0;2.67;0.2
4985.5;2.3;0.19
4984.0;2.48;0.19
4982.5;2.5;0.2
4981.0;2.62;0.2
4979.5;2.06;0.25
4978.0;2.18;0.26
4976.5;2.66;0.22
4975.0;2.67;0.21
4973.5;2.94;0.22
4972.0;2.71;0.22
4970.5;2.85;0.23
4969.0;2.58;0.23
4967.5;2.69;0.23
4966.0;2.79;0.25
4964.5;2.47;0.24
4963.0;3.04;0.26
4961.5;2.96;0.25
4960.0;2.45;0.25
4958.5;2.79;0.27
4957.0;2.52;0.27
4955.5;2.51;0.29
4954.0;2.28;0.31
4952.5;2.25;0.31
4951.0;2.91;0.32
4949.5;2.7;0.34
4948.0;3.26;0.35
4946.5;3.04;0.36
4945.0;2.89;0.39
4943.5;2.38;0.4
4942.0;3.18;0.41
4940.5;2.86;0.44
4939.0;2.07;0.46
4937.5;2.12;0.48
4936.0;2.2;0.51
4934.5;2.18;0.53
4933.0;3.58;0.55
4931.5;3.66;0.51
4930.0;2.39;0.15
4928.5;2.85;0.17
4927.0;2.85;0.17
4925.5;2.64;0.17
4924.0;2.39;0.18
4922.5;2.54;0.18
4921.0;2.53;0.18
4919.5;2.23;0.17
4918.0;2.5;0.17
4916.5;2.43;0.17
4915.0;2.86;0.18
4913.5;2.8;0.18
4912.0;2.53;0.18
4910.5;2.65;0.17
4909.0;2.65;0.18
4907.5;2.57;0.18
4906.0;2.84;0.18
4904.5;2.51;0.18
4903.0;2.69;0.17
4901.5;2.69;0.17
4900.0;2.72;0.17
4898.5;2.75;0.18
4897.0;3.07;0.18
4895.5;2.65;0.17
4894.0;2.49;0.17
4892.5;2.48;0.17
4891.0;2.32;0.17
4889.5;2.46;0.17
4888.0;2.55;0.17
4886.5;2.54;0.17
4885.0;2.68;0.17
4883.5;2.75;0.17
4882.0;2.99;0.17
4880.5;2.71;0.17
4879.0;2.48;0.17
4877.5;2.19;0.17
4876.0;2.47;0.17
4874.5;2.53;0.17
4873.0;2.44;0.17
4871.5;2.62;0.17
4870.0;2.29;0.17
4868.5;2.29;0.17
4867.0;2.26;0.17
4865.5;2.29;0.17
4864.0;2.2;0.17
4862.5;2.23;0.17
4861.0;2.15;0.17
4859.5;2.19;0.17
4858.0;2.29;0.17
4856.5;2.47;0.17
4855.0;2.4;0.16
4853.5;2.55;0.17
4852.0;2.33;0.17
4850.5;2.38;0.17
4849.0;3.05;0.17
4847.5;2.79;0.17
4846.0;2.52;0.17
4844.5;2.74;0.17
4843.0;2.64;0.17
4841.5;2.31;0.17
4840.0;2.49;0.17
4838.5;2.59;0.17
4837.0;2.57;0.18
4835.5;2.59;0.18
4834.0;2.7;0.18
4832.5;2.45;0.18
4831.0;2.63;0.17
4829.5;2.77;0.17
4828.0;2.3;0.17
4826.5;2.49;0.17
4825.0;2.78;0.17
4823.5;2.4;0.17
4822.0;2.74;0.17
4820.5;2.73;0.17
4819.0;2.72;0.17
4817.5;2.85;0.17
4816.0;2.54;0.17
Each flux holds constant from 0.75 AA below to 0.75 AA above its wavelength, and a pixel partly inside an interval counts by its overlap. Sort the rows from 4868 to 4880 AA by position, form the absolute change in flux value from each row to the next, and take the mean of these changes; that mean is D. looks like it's 0.18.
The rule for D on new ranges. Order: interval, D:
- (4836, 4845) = 0.15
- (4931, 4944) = 0.44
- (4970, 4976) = 0.21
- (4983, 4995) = 0.16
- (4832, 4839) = 0.10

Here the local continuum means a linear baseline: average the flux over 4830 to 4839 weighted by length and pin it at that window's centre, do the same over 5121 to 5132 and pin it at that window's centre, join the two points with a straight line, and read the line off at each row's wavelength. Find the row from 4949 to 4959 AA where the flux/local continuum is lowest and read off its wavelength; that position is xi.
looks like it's 4952.5 AA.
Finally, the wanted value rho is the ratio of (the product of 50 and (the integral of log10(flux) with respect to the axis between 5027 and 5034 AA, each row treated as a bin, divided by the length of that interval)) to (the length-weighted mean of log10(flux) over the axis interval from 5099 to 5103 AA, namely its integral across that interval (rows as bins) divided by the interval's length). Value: 53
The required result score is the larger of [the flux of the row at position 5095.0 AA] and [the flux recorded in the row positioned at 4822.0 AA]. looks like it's 2.74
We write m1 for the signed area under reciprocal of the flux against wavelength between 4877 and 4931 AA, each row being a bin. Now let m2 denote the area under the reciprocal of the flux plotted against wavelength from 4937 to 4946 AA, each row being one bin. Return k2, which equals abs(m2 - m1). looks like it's 17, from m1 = 20.8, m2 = 4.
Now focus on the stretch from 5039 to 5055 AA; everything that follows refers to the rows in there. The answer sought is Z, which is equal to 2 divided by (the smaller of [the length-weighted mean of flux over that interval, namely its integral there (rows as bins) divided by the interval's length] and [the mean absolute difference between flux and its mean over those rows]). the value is 16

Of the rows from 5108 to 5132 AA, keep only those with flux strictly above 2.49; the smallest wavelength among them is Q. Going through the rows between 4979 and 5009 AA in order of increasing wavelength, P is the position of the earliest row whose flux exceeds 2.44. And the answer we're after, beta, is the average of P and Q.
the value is 5045.5 AA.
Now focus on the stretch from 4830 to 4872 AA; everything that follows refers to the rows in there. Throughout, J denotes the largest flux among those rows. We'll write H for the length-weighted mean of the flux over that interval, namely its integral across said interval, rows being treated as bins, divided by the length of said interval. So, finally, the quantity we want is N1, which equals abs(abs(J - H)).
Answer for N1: 0.58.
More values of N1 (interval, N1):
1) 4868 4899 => 0.51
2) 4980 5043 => 0.62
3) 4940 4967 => 0.52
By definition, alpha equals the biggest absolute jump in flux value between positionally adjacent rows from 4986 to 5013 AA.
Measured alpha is 0.52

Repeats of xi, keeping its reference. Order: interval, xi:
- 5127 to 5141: 5134.0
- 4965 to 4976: 4969.0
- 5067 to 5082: 5081.5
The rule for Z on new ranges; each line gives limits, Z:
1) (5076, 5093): 17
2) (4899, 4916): 22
